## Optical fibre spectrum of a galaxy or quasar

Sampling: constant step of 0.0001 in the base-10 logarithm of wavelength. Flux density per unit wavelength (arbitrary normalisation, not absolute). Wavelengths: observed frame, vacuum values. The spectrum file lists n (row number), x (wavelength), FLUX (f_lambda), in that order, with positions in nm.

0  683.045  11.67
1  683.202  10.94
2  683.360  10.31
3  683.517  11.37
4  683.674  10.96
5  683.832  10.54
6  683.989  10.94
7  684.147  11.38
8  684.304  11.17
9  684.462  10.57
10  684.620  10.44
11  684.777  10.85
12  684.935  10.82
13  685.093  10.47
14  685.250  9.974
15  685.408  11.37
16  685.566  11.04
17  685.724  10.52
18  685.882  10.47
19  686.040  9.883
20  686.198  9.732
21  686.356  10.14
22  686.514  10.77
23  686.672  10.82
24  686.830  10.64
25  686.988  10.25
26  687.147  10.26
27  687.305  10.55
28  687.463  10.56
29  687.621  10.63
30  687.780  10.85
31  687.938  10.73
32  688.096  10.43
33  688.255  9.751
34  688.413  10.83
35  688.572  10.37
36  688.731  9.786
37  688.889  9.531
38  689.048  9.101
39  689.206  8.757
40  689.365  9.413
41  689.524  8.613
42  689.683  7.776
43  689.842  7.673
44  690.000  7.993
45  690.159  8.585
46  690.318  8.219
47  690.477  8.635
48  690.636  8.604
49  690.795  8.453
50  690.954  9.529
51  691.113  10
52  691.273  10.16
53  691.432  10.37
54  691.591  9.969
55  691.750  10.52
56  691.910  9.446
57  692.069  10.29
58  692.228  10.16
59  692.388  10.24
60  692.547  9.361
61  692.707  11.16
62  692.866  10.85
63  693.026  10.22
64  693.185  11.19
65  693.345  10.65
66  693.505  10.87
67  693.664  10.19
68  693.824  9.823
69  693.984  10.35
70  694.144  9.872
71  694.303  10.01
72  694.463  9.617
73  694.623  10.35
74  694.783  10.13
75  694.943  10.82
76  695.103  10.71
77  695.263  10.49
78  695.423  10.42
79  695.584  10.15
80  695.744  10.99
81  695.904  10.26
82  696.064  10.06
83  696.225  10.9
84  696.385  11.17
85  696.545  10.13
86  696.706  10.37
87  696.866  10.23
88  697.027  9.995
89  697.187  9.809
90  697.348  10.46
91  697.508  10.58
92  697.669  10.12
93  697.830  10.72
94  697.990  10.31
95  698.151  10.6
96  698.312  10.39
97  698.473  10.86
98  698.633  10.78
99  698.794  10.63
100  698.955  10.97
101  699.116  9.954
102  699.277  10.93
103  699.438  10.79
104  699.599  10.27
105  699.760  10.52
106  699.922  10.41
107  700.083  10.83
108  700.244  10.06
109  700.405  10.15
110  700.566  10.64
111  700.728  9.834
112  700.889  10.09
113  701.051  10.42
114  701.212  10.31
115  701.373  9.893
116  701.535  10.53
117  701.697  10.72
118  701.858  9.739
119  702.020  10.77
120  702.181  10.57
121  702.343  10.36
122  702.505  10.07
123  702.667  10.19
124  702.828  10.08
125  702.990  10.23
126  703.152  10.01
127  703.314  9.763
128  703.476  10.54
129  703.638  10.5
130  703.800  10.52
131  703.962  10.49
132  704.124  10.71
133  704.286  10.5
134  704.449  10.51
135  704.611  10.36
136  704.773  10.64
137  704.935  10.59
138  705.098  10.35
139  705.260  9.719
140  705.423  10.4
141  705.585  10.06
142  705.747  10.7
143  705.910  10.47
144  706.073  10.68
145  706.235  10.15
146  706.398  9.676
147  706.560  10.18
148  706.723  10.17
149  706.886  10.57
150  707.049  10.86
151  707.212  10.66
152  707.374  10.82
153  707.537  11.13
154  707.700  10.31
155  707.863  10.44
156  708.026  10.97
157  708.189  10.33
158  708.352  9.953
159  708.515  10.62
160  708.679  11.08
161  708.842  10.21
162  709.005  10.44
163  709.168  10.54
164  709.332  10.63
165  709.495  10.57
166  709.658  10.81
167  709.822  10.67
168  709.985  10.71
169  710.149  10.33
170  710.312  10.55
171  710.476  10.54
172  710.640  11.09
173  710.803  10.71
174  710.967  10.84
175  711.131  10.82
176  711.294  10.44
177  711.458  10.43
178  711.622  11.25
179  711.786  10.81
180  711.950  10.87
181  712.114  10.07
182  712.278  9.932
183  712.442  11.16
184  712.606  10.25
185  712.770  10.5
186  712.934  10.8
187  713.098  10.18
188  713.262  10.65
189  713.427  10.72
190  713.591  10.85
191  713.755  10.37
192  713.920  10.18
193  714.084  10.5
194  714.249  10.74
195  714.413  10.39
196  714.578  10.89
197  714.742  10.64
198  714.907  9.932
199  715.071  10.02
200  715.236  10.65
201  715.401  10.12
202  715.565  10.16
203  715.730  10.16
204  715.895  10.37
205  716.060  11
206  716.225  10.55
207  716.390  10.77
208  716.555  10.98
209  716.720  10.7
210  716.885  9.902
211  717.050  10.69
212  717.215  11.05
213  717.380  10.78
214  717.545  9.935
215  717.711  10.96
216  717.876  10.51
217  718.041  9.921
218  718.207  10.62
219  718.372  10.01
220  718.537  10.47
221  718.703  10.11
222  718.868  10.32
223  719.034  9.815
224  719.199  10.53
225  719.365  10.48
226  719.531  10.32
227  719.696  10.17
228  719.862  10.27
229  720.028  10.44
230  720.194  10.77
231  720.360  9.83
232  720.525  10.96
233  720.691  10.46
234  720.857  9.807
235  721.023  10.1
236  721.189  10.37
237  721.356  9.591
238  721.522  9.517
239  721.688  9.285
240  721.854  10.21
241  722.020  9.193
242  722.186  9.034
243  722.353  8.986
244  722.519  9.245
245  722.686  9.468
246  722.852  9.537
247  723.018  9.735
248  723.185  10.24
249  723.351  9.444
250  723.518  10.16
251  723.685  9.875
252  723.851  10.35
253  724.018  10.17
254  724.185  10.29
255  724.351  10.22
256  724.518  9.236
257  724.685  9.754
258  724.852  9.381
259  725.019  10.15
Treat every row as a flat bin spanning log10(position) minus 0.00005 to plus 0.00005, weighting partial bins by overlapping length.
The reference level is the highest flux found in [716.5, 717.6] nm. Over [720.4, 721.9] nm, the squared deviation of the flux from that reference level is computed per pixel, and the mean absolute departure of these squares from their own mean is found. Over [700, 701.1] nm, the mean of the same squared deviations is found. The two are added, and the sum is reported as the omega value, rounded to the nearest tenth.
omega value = 1.6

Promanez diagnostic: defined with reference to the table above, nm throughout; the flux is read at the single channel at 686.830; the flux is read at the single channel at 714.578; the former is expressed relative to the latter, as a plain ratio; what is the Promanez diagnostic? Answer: 0.98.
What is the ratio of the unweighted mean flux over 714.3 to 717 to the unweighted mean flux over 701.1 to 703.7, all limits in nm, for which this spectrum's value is 1.02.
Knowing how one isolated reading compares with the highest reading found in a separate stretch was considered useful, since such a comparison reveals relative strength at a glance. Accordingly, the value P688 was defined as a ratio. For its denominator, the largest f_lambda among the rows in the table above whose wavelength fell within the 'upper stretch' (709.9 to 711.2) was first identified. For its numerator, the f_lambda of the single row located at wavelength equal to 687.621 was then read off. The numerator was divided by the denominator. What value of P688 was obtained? 0.96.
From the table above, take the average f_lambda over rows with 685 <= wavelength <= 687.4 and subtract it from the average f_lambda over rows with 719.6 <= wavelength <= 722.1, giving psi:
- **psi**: -0.39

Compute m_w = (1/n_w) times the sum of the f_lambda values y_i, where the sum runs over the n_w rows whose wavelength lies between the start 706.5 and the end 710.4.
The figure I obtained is 10.6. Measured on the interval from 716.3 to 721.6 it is 10.3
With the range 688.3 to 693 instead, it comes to 9.5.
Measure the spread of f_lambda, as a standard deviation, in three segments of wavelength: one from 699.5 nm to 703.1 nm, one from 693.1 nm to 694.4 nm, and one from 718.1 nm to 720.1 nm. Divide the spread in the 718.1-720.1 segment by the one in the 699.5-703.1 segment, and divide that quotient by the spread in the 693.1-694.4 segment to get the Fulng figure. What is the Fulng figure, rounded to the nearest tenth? 1.6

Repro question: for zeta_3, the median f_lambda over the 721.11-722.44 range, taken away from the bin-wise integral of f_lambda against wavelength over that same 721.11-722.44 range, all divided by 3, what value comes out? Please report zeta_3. 1.1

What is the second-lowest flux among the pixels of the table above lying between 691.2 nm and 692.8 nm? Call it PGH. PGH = 9.446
